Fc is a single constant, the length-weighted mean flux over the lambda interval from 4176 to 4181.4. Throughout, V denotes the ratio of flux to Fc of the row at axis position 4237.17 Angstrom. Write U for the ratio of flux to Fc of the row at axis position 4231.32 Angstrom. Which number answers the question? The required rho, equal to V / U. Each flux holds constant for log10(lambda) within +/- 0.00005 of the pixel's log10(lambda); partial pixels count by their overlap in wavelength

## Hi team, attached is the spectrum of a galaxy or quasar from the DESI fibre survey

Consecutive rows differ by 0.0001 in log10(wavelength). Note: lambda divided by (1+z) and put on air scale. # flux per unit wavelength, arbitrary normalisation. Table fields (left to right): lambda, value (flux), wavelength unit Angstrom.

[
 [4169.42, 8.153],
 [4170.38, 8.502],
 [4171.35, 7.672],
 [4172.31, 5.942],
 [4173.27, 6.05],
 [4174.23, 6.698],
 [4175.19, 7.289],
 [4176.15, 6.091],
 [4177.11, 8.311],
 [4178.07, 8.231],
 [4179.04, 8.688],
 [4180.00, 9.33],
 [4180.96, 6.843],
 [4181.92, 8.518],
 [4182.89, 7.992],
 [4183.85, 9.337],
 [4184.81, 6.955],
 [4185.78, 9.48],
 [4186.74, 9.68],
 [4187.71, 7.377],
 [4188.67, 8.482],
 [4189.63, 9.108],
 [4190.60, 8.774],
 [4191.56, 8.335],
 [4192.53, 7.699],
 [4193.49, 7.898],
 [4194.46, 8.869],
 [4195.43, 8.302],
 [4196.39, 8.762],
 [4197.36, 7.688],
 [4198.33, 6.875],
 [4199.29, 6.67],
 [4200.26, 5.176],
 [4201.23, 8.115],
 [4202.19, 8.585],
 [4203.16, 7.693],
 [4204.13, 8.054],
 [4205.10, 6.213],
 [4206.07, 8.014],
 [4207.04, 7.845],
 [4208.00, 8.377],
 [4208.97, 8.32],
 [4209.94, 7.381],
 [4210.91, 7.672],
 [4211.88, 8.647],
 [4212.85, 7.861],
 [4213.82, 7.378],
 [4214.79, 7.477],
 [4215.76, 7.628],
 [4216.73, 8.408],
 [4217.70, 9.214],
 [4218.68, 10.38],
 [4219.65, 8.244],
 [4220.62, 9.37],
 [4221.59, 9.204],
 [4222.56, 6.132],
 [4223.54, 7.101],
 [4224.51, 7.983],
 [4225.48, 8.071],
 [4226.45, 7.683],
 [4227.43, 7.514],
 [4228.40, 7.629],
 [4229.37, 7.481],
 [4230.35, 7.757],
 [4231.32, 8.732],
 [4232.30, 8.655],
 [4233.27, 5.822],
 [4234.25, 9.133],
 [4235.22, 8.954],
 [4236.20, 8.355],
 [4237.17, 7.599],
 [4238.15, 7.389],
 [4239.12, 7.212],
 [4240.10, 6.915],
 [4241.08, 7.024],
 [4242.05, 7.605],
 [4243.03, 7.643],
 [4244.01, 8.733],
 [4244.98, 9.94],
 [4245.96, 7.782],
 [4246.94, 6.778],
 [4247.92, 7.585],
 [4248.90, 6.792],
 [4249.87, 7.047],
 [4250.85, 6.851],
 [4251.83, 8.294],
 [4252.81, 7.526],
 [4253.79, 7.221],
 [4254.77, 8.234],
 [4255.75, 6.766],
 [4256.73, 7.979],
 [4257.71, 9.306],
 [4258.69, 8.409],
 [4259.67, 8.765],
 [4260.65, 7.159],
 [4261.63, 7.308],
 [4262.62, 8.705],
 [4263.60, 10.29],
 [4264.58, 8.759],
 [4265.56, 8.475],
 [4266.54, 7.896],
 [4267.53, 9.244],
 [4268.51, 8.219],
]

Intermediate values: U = 1.09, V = 0.95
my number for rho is 0.87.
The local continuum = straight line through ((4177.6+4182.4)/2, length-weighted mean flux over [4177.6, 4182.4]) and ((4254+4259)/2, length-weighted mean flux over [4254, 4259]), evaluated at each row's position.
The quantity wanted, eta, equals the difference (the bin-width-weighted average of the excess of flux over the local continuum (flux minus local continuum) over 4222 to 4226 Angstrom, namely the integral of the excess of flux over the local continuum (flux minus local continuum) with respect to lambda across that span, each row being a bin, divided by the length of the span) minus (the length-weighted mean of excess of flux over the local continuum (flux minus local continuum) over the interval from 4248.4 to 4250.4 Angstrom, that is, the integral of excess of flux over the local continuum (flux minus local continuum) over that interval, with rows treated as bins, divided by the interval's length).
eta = 0.4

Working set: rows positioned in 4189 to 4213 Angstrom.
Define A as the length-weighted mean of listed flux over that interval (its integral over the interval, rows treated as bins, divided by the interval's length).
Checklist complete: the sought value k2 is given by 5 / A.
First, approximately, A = 7.88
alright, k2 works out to 0.634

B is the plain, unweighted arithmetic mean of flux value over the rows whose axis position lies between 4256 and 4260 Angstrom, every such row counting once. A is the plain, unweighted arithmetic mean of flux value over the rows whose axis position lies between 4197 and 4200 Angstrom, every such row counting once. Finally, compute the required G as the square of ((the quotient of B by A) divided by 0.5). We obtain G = 5.9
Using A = 7.1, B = 8.6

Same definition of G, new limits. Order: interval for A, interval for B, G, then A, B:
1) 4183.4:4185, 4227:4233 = 3.8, 8.1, 8.0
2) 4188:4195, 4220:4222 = 4.8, 8.5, 9.3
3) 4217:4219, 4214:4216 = 2.4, 9.8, 7.6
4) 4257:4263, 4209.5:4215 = 3.5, 8.3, 7.7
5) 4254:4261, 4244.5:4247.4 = 4.1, 8.1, 8.2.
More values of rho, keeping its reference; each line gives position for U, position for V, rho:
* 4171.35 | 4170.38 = 1.11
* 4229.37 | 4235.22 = 1.20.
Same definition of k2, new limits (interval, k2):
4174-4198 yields 0.610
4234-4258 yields 0.644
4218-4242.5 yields 0.631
